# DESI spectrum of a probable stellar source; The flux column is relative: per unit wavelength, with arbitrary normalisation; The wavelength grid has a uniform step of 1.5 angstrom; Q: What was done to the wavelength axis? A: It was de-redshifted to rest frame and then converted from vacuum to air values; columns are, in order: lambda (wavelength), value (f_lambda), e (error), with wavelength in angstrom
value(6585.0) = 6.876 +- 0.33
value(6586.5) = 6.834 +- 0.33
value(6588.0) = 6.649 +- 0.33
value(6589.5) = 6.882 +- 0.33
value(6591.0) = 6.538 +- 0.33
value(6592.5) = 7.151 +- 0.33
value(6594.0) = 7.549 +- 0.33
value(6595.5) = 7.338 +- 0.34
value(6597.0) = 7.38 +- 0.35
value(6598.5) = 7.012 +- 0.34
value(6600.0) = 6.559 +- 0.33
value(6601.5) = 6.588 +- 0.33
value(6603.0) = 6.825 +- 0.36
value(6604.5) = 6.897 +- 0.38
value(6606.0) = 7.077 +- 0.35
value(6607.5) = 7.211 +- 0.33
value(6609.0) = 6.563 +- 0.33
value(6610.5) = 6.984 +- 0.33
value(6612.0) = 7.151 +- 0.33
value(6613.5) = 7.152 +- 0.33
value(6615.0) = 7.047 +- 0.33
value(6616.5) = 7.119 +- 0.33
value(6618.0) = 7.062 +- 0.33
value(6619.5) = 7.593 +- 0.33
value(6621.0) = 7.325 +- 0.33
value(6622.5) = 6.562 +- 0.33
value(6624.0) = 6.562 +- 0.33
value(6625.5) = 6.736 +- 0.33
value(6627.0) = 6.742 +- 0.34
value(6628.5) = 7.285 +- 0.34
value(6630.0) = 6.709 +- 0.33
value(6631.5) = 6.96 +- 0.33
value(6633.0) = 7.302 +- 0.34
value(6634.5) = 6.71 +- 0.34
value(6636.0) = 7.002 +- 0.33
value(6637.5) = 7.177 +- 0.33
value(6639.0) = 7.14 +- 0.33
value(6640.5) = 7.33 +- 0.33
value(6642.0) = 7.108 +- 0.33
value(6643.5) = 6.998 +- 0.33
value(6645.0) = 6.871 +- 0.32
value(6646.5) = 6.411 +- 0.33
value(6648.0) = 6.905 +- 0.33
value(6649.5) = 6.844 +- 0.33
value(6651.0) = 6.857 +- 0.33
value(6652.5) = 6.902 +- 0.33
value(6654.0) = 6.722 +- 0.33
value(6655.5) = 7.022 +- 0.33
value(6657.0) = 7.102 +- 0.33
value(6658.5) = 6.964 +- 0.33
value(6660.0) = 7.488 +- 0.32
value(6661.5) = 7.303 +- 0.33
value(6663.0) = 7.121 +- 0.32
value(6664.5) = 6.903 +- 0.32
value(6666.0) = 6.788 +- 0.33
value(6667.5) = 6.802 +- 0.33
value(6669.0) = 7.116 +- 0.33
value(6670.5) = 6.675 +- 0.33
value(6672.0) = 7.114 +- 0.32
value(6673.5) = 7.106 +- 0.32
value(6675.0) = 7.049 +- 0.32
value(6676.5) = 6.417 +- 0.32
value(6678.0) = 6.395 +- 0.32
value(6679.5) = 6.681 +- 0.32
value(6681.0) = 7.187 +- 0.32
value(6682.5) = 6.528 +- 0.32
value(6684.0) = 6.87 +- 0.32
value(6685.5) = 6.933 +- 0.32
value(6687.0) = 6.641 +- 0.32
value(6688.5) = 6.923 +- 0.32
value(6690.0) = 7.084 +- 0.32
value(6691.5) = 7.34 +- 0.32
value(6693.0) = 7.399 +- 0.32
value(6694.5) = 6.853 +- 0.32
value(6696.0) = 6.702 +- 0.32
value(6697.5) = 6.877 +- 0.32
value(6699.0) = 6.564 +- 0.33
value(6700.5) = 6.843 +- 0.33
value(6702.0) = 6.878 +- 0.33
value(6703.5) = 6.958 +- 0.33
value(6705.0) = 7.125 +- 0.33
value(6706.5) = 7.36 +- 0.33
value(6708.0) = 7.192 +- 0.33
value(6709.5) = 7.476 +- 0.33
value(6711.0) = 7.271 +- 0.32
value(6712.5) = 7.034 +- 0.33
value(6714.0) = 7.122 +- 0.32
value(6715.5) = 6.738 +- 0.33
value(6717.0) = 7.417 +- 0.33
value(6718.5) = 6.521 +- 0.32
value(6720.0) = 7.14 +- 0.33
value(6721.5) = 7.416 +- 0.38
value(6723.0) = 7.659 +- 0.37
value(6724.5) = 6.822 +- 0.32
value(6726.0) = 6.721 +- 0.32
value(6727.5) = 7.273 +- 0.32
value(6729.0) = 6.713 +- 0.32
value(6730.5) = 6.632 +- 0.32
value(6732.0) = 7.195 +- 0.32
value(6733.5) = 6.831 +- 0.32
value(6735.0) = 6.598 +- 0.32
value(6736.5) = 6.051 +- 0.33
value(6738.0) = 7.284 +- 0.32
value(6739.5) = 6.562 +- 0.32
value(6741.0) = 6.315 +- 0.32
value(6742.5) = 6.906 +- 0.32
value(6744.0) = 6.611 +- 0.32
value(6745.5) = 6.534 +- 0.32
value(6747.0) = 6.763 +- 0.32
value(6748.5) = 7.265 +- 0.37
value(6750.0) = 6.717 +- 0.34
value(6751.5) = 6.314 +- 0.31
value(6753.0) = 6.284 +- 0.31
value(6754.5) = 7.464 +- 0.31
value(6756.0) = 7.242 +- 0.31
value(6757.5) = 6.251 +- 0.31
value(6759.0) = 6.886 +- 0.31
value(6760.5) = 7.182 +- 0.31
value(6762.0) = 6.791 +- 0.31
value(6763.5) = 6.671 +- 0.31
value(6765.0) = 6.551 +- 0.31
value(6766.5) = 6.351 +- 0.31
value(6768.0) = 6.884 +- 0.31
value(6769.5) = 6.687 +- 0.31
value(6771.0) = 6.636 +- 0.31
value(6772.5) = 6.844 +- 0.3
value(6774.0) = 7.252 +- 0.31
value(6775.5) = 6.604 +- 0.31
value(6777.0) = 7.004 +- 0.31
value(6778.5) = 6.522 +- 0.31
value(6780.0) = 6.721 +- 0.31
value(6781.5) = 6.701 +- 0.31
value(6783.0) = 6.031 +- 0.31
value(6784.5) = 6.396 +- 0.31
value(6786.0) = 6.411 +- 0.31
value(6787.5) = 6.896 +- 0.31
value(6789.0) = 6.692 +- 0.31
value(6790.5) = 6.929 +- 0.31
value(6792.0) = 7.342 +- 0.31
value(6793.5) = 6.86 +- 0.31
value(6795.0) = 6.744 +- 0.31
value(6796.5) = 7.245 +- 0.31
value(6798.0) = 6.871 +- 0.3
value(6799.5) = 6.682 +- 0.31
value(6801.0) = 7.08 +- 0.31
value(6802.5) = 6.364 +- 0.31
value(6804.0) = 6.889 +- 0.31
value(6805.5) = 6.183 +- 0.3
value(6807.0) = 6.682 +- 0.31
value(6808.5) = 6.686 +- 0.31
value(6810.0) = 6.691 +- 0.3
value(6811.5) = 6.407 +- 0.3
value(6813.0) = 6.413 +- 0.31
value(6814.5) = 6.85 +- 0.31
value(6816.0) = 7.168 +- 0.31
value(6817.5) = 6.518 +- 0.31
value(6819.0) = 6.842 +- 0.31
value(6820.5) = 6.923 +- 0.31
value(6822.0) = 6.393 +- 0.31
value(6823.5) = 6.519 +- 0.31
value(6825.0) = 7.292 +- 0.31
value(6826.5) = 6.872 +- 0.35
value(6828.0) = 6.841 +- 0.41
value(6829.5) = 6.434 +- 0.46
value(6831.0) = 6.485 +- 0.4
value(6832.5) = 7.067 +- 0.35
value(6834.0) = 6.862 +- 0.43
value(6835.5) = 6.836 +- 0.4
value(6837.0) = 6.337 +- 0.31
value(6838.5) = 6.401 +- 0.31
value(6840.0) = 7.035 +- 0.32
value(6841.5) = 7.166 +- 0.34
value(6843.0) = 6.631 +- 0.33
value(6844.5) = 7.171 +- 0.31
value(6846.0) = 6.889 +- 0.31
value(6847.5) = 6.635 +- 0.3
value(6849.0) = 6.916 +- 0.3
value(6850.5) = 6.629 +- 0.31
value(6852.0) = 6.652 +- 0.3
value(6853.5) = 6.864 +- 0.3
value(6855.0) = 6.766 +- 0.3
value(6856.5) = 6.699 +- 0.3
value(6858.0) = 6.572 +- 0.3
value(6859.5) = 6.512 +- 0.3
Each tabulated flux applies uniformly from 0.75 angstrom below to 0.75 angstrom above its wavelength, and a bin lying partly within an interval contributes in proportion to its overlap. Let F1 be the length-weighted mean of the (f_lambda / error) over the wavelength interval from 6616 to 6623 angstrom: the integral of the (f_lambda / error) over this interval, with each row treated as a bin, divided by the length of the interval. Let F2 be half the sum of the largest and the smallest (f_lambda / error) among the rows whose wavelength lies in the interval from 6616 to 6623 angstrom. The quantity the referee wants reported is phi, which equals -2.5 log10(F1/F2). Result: -0.012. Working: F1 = 21.7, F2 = 21.45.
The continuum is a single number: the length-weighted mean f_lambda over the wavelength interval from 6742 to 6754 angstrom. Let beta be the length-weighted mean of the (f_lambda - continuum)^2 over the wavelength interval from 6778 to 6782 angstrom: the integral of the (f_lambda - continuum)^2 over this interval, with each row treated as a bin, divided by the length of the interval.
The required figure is 0.009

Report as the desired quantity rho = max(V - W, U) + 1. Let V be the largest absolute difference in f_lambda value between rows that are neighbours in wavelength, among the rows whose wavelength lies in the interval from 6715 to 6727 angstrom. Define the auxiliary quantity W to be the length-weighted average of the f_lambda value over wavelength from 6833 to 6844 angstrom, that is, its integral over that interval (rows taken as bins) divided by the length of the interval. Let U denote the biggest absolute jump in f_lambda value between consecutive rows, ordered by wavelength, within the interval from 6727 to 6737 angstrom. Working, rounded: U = 0.56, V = 0.9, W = 6.77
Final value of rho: 1.56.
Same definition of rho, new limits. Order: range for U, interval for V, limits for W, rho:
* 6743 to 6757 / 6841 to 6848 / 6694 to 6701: 2.18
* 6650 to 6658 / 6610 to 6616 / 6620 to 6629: 1.30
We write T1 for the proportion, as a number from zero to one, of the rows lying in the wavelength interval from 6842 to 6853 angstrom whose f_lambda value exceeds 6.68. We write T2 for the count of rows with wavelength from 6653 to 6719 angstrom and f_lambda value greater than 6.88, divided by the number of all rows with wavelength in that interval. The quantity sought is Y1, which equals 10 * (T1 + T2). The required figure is 10.2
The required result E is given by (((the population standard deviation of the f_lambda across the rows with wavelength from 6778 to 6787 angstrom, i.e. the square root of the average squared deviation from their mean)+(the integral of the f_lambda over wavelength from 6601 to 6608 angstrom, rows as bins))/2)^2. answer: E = 592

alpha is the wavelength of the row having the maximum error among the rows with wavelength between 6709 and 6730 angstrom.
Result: 6721.5 angstrom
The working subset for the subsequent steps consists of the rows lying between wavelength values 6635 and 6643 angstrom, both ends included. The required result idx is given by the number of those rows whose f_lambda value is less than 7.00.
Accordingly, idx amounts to 0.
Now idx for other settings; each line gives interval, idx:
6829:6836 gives 4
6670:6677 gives 2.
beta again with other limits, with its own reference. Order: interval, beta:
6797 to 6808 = 0.087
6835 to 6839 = 0.078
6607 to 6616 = 0.155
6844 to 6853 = 0.050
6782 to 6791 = 0.114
